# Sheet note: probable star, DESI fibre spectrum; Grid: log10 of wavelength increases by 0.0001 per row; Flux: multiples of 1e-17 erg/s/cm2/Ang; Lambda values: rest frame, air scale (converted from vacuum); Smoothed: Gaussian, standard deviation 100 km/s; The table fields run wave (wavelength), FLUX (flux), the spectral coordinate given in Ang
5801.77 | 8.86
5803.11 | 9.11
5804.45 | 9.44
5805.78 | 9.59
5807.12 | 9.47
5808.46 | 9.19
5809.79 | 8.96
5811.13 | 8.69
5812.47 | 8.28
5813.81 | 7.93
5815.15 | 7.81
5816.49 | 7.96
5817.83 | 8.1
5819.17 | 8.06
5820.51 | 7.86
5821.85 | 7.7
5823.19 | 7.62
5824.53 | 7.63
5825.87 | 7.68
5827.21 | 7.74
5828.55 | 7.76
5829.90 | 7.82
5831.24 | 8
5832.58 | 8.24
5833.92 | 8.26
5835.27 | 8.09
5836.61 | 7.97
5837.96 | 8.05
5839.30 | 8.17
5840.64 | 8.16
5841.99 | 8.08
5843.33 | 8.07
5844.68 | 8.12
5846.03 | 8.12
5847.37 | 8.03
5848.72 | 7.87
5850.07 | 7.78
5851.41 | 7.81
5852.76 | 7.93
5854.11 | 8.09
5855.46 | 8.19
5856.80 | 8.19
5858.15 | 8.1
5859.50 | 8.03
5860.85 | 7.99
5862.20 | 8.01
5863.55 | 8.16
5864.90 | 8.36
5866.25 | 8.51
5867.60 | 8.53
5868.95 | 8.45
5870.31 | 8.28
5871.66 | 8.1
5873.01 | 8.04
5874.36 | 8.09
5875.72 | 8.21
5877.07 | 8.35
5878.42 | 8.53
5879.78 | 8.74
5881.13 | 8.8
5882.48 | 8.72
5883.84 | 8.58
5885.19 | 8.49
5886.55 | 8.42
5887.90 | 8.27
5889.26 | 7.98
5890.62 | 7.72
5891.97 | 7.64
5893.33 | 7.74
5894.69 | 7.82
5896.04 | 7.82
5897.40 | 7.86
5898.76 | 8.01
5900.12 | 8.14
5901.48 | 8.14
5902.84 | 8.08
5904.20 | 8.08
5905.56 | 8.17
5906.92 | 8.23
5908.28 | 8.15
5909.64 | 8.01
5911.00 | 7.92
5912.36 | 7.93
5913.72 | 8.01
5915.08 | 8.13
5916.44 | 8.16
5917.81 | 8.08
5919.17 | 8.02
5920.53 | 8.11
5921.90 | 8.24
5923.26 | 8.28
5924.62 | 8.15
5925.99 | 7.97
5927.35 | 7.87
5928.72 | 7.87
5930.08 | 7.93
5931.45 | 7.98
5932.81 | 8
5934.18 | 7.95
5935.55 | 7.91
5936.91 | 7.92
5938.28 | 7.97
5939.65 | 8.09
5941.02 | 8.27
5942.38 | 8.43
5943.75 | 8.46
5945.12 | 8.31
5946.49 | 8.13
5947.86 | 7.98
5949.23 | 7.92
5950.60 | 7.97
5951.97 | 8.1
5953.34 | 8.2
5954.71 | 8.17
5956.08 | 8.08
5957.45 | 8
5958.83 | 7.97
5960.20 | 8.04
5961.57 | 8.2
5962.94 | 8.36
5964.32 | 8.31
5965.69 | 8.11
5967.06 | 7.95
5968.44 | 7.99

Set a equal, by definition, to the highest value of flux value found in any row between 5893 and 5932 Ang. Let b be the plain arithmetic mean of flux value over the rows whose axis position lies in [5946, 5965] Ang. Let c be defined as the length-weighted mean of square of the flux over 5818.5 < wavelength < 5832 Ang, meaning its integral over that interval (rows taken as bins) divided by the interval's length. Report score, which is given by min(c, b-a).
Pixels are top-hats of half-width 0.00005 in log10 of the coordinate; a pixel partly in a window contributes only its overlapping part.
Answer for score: -0.18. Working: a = 8.28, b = 8.10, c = 60.7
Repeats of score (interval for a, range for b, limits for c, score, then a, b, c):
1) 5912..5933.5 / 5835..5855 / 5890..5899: -0.26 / 8.28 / 8.02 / 60.7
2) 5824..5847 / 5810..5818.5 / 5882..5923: -0.13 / 8.26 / 8.13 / 65.5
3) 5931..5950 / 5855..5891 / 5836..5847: -0.17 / 8.46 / 8.29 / 65.5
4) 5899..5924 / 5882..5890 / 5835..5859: 0.13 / 8.28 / 8.41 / 64.7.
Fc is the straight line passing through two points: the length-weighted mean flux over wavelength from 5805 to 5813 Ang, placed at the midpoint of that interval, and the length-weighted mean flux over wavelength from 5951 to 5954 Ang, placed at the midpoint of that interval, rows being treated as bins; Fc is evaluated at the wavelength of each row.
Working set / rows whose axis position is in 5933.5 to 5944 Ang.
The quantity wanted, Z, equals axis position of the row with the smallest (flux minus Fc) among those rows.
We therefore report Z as 5935.55 Ang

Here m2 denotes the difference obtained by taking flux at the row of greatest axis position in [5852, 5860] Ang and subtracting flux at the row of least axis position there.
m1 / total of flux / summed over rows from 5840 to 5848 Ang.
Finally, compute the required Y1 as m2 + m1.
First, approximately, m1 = 48.6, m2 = 0.10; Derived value 48.7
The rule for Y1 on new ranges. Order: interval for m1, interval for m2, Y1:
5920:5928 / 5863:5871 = 48.7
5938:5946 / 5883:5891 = 48.7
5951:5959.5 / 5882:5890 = 47.8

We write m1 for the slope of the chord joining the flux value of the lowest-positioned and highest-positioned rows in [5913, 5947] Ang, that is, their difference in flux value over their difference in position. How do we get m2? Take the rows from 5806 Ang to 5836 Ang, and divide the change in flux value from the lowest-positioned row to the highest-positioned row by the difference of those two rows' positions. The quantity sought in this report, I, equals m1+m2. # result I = -0.05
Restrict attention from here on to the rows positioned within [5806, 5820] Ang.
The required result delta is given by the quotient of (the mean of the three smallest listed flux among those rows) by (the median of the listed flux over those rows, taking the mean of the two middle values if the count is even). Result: 0.965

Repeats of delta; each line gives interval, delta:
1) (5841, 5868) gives 0.967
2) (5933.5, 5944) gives 0.987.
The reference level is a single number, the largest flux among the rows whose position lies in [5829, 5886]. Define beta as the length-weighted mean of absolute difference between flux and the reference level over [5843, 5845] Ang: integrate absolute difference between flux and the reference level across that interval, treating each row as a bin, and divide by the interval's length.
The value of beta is 0.7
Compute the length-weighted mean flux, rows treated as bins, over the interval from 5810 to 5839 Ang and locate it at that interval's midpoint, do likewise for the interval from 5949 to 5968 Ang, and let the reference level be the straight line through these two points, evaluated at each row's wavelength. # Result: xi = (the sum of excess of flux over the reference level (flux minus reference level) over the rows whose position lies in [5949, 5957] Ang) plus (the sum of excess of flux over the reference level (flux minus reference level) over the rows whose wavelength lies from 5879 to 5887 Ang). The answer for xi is 3.4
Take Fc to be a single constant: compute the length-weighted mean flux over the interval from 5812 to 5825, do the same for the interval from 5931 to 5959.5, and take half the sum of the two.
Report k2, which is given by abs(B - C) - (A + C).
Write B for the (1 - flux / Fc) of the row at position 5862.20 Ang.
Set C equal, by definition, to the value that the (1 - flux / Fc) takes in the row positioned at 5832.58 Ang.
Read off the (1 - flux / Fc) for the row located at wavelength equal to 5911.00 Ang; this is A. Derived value 0.05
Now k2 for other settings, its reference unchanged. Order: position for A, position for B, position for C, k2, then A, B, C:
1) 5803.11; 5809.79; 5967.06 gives 0.26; -0.140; -0.122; 0.00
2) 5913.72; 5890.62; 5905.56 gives 0.08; -0.003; 0.034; -0.02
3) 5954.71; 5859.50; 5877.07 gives 0.11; -0.023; -0.005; -0.05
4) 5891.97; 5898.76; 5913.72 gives -0.04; 0.044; -0.003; 0.00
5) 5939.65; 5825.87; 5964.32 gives 0.13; -0.013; 0.039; -0.04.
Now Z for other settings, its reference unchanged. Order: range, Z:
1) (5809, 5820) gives 5815.15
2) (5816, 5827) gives 5823.19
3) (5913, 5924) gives 5913.72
